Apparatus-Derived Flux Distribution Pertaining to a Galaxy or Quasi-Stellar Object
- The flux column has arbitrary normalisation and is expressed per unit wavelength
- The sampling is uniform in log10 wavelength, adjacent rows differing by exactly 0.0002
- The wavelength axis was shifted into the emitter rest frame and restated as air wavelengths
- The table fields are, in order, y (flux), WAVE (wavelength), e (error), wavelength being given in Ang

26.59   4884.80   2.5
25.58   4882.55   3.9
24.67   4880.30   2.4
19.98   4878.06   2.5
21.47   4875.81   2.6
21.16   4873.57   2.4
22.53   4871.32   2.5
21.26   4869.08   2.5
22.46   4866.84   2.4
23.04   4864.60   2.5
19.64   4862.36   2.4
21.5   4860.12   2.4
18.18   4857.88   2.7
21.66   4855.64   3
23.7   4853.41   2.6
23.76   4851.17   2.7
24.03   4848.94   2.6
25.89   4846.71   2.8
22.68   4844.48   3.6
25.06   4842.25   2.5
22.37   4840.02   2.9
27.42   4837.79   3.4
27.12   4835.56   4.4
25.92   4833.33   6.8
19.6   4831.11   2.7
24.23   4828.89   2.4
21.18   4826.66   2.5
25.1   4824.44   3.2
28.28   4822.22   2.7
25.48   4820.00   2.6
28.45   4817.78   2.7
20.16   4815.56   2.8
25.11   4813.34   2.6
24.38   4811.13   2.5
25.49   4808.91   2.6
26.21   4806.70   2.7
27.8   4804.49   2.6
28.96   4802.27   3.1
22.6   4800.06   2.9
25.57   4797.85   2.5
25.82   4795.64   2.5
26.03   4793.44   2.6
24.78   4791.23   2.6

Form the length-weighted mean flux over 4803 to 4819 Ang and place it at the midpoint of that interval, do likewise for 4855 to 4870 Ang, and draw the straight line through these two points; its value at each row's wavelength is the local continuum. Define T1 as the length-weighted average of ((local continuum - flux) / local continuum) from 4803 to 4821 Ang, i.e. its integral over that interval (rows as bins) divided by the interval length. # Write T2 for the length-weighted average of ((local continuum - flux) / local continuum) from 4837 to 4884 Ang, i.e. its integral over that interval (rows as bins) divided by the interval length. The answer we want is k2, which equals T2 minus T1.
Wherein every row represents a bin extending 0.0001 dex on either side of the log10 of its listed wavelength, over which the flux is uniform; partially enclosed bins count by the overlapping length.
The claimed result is -0.07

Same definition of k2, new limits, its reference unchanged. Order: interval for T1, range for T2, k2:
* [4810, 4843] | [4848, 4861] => 0.01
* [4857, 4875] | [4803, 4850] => -0.01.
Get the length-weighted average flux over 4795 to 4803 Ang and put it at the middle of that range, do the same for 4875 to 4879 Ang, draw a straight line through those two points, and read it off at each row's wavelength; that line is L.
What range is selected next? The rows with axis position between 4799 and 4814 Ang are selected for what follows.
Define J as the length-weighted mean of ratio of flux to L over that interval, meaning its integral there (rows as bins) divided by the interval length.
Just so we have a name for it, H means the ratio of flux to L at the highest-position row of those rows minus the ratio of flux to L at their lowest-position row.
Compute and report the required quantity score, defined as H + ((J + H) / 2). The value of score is 0.71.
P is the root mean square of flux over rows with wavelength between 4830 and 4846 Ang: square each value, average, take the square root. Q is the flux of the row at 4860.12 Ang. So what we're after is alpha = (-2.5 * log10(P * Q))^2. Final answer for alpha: 46.3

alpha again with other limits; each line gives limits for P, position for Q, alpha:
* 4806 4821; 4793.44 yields 49.6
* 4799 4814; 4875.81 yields 47.1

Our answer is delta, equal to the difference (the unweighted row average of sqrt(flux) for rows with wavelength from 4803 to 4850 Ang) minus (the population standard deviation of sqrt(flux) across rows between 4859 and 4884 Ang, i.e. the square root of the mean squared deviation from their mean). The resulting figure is 4.80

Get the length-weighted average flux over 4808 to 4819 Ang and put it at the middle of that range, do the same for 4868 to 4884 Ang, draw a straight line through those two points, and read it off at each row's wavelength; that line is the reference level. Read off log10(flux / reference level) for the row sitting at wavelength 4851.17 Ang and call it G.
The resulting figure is 0.01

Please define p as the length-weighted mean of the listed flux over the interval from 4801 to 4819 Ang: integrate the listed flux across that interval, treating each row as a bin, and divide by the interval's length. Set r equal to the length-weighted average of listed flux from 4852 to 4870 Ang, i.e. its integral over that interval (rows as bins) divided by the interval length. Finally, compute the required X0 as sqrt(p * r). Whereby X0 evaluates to 23.5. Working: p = 25.8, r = 21.5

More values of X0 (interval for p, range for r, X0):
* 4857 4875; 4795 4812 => 23.5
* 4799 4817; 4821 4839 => 25.0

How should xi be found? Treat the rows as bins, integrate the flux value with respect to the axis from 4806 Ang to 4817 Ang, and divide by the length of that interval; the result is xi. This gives 24.3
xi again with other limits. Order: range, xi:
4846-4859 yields 22.8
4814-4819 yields 24.4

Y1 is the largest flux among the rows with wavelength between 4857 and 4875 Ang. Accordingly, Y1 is 23.04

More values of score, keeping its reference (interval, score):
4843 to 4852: 0.64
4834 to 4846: 0.29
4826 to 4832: 0.37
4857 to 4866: 0.84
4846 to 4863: 0.15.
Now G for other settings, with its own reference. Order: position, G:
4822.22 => 0.06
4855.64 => -0.03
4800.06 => -0.05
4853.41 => 0.01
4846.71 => 0.04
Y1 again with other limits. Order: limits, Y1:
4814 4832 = 28.45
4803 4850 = 28.45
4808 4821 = 28.45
